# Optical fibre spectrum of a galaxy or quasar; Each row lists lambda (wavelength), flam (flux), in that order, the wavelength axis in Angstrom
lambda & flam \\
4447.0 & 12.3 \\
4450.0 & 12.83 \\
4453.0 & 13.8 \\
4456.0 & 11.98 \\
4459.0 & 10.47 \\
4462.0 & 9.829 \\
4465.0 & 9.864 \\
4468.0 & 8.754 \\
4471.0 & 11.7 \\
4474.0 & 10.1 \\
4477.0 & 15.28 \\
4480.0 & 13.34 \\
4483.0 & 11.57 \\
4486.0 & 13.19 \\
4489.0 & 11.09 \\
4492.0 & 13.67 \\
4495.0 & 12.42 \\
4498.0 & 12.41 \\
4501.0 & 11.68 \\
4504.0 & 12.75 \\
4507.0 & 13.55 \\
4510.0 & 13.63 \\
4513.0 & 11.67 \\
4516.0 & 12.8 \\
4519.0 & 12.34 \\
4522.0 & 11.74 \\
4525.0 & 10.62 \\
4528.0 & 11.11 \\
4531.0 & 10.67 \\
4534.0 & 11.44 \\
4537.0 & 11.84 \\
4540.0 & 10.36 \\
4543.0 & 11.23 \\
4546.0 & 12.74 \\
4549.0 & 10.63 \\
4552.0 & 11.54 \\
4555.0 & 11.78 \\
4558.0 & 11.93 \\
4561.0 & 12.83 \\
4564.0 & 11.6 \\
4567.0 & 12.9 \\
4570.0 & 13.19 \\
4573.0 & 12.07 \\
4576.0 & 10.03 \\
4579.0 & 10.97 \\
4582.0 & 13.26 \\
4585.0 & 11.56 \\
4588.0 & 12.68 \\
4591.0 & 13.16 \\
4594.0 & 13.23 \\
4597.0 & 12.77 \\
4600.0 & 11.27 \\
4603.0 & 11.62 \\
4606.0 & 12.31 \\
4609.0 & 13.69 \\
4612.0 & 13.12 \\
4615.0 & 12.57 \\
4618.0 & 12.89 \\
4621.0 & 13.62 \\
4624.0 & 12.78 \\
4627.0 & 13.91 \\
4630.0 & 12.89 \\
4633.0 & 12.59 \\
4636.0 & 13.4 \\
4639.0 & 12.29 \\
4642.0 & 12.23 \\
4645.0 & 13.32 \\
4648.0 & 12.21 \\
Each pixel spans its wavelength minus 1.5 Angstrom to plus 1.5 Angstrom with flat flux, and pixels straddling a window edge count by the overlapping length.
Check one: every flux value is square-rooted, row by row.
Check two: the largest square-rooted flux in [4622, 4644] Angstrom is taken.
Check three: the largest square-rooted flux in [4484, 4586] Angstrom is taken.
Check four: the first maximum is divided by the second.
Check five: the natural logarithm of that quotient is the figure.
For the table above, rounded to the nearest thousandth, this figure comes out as 0.009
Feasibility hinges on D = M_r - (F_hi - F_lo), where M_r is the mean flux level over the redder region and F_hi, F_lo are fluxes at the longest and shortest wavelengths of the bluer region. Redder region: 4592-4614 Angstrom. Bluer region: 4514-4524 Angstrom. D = 13.6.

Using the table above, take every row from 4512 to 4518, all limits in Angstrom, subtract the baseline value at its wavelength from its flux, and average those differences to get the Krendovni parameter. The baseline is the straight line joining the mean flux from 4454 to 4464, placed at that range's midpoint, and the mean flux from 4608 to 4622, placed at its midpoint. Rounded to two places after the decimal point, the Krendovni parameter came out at 0.61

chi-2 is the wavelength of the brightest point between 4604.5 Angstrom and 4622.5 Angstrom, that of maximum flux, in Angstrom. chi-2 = 4609.0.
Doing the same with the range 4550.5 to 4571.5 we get 4570.0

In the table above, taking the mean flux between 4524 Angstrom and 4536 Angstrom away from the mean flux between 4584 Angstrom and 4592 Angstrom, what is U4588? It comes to 1.5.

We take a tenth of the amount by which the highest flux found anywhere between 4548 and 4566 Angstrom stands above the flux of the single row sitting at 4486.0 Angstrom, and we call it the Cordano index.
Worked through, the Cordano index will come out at 0.0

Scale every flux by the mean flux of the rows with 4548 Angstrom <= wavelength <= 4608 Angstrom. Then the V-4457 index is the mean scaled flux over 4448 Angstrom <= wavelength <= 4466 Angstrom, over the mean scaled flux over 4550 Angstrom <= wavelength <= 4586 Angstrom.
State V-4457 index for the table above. 0.96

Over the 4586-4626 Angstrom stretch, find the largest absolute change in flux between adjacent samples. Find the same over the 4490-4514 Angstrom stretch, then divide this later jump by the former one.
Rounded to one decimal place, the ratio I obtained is 1.3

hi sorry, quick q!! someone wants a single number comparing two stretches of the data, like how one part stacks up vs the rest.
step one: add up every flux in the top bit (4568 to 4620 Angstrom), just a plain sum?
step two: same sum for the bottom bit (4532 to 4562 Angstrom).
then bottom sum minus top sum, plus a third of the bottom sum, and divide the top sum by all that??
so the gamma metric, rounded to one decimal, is -3.8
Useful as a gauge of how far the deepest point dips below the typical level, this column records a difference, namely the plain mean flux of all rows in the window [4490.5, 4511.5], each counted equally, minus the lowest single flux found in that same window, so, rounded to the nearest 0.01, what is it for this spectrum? 1.19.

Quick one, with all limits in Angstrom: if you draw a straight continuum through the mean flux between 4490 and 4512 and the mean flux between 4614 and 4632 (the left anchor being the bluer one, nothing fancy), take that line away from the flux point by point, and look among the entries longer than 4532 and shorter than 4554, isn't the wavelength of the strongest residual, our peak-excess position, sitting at 4546.0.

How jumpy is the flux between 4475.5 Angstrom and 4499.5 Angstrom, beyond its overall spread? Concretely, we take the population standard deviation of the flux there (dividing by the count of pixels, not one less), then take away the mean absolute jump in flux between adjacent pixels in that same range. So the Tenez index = -0.38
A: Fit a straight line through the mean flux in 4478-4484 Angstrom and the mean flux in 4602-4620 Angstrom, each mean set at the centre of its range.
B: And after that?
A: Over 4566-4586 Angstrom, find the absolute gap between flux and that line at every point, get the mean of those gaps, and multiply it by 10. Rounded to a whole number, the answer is 11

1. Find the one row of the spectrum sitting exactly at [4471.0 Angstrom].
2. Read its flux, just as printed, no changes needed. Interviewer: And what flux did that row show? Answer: 11.7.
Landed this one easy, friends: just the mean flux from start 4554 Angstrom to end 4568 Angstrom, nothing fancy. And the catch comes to 12.2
